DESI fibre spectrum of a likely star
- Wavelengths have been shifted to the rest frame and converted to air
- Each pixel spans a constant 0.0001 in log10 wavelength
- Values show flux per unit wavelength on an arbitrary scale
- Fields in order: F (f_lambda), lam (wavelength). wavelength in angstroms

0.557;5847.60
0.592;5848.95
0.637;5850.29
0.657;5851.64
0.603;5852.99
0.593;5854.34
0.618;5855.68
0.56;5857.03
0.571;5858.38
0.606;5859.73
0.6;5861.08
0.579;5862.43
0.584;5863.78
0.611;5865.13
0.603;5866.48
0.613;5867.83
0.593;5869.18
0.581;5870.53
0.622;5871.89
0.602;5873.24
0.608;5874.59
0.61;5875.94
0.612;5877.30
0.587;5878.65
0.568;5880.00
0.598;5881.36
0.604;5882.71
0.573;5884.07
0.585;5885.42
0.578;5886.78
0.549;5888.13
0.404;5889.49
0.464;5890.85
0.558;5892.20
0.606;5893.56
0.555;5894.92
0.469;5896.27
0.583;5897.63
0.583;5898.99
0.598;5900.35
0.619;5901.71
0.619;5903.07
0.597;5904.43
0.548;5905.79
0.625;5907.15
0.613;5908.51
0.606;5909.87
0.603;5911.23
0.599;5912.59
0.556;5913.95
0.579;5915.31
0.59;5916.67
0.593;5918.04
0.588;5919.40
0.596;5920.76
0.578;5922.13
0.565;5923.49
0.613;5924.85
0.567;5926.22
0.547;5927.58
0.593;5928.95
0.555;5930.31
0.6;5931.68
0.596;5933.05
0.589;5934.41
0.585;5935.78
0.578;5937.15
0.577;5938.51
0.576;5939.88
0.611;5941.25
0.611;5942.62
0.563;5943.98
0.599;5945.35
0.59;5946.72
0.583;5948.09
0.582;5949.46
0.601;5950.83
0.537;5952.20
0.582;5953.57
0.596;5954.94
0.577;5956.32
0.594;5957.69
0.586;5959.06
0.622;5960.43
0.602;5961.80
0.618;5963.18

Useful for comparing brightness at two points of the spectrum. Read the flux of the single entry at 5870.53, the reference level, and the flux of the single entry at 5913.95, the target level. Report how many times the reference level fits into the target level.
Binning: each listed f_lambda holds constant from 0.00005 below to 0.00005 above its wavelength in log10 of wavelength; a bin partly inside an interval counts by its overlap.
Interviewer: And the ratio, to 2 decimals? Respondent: 0.96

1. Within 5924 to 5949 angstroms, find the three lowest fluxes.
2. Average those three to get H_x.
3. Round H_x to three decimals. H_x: 0.555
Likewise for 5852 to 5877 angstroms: 0.570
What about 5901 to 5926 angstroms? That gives 0.556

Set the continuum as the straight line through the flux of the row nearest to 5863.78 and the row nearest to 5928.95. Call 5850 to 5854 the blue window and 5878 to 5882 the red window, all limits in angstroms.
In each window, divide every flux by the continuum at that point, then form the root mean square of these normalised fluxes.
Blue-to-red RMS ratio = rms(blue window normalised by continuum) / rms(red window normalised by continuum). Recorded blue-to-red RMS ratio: 1.09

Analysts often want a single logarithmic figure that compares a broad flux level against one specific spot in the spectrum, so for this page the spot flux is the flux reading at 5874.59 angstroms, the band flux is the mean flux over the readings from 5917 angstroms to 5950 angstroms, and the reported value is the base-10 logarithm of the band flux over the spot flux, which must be -0.017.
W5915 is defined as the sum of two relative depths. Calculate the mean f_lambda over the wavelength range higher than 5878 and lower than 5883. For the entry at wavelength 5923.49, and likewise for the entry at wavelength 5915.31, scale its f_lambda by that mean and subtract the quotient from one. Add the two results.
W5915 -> 0.06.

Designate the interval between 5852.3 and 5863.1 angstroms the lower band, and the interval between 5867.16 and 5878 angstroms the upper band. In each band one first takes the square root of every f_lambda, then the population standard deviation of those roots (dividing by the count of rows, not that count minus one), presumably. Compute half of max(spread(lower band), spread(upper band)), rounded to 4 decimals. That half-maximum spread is 0.0060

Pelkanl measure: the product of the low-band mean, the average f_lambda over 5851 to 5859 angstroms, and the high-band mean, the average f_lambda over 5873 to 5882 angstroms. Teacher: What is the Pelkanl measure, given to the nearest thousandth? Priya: 0.359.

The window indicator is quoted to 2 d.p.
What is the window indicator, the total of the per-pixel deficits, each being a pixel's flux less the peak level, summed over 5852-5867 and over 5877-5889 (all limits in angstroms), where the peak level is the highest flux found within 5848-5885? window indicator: -1.36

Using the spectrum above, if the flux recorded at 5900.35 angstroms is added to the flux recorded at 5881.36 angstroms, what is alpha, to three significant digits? 1.20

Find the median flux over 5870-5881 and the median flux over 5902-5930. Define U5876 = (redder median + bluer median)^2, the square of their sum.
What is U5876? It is 1.44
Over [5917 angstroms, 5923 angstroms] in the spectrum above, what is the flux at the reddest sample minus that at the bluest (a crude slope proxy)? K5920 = -0.015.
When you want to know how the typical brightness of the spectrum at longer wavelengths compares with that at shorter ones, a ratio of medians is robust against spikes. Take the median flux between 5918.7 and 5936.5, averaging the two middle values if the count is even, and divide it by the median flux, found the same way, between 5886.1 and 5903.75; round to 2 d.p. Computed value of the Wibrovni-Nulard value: 1.02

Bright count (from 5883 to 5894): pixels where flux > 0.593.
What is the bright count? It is 1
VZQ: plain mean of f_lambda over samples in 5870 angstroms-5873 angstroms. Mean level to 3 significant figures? 0.601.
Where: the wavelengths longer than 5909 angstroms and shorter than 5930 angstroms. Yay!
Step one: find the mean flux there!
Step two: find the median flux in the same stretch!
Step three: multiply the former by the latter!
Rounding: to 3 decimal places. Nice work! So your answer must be 0.345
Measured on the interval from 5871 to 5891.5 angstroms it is 0.335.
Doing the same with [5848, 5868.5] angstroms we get 0.363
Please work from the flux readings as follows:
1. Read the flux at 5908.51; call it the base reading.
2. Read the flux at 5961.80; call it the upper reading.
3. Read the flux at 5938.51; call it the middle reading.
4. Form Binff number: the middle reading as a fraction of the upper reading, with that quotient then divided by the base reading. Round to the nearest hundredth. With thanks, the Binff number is 1.56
